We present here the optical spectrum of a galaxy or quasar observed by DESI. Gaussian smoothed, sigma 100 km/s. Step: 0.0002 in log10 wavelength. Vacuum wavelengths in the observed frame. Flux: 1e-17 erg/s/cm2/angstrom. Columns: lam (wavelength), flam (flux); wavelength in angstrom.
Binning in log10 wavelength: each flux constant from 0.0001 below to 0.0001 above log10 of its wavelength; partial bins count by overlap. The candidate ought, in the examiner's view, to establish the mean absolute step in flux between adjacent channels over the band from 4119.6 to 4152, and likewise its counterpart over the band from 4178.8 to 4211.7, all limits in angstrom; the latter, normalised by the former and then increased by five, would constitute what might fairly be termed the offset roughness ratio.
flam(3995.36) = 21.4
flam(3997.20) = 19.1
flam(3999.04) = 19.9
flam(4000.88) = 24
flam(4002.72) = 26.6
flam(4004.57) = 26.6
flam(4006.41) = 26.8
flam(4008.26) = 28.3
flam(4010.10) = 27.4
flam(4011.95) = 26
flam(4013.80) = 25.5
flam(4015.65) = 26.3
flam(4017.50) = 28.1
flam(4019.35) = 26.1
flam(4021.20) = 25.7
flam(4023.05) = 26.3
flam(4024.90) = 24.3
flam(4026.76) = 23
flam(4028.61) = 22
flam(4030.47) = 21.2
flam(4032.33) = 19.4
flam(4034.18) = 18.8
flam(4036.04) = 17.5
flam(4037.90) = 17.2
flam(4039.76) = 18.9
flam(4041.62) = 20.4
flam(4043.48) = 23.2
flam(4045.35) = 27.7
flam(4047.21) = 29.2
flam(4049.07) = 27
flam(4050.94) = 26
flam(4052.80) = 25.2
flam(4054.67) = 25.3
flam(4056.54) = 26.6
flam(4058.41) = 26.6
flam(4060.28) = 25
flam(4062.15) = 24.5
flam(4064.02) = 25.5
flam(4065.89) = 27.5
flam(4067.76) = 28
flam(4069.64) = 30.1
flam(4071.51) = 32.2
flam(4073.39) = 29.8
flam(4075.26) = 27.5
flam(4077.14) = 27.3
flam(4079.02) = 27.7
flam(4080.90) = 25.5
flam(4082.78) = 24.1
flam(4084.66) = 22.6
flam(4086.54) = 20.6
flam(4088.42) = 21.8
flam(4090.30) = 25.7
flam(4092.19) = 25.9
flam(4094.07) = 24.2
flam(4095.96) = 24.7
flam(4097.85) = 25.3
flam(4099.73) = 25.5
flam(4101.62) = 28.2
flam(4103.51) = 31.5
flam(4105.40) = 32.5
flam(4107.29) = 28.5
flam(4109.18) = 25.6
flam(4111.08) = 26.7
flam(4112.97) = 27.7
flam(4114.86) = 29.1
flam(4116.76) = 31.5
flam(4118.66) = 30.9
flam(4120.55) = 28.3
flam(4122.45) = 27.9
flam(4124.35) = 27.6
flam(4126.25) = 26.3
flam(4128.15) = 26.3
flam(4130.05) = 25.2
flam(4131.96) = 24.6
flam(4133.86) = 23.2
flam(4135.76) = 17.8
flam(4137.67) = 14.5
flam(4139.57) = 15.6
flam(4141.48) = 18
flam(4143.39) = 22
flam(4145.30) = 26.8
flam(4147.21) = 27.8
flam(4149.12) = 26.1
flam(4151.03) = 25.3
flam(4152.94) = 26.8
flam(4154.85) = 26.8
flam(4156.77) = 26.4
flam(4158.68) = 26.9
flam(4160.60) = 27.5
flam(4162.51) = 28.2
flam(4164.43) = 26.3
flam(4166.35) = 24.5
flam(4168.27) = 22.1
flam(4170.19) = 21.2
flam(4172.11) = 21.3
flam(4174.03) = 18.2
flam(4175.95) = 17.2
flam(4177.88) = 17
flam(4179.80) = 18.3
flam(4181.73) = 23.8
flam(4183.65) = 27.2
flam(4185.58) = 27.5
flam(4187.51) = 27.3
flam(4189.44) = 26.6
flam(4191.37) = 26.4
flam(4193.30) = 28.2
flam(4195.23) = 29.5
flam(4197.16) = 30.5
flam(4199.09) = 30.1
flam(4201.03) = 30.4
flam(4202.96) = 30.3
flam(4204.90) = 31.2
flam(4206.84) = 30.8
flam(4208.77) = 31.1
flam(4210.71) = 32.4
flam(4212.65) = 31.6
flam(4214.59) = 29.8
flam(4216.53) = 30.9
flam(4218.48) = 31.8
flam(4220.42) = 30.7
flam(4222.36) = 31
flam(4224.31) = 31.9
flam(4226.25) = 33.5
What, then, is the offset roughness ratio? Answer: 5.61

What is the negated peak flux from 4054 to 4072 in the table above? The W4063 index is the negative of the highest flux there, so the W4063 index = -32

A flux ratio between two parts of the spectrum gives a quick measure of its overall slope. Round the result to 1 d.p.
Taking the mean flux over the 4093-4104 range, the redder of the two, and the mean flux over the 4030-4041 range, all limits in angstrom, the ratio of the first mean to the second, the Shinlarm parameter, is 1.4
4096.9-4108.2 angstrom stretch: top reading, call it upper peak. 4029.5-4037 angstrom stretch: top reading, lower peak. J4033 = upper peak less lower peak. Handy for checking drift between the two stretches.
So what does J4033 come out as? 11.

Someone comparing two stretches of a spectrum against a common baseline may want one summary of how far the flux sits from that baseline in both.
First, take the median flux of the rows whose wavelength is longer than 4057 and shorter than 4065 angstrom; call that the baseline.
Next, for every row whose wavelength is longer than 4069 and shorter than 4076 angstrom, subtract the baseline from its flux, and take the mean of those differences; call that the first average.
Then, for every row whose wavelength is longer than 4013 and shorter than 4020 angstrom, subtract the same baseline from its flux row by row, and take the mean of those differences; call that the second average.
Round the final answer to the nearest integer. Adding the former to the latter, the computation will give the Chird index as 6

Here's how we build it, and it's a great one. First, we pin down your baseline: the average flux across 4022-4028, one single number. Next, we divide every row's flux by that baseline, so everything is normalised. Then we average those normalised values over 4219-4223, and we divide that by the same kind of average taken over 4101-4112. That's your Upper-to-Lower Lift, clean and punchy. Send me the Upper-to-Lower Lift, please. 1.1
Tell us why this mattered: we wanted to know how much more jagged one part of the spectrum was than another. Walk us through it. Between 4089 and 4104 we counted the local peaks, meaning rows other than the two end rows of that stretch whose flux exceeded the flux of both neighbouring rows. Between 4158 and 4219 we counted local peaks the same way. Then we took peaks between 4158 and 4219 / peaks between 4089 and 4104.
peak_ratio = 7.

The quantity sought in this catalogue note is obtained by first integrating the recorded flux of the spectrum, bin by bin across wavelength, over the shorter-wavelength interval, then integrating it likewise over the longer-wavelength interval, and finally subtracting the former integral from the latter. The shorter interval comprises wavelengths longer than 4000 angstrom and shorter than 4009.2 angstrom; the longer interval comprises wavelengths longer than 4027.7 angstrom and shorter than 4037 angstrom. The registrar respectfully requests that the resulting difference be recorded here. -60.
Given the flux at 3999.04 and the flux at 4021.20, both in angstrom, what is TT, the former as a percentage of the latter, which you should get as 77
